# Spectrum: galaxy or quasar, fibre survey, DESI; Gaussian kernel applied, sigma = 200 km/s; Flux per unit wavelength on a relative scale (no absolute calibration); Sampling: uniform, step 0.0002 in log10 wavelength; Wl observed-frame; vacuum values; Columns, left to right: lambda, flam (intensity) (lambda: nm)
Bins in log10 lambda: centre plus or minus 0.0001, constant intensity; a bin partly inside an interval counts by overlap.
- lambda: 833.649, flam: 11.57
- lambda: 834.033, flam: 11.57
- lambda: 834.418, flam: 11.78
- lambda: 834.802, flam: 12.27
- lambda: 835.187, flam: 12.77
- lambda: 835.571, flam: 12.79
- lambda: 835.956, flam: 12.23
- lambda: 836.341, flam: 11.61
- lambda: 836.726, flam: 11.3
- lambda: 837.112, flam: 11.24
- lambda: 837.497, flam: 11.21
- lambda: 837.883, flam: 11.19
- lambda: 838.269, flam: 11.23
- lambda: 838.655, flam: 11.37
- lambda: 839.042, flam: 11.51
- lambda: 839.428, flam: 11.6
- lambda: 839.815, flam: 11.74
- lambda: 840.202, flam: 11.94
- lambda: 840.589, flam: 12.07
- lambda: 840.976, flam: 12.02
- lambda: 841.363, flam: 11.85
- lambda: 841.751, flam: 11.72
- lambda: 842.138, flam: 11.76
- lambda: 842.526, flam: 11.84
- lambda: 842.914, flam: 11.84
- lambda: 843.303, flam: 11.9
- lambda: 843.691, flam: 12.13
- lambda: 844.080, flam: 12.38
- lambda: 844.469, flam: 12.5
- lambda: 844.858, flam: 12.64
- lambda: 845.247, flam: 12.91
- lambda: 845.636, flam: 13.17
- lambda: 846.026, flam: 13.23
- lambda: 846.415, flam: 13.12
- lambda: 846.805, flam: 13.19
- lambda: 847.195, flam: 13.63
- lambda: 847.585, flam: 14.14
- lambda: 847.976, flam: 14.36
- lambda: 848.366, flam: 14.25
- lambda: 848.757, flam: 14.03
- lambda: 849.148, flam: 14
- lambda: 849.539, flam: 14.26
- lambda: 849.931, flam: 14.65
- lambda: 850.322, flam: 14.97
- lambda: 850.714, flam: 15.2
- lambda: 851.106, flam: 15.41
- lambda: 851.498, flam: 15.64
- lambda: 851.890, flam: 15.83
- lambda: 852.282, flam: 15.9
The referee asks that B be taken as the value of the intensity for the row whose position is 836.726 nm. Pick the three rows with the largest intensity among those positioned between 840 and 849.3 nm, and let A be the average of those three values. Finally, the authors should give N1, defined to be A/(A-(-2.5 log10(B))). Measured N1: 0.844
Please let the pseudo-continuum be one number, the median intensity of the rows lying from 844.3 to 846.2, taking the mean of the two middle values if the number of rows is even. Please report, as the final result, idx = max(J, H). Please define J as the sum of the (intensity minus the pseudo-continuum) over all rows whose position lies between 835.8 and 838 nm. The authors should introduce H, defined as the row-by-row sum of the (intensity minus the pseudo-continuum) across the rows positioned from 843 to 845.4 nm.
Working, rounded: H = -3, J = -9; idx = -3.0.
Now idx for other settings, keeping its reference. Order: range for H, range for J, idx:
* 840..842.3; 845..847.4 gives 1.8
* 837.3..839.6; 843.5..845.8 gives -1.7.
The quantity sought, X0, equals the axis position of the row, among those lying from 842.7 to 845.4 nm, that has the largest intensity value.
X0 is 845.247 nm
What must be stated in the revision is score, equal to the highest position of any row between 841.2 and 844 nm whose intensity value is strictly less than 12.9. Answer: 843.691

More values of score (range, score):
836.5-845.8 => 844.858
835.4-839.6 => 839.428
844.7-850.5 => 844.858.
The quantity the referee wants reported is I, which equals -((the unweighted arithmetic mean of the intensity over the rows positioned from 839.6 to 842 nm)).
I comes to -11.9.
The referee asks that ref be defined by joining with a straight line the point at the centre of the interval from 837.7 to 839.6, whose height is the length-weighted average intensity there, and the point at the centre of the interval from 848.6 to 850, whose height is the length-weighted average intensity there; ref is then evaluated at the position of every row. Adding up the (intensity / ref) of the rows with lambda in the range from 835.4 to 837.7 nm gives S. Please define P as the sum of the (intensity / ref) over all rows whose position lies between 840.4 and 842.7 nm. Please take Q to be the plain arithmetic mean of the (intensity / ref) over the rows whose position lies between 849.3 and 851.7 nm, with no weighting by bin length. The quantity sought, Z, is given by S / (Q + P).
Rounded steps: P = 5.87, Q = 1.03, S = 6.51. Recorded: 0.944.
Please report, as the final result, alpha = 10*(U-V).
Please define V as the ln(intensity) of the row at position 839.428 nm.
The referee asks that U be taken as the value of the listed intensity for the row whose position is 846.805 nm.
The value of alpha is 107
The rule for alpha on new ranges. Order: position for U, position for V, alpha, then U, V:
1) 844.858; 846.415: 101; 12.64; 2.57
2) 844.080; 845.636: 98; 12.38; 2.58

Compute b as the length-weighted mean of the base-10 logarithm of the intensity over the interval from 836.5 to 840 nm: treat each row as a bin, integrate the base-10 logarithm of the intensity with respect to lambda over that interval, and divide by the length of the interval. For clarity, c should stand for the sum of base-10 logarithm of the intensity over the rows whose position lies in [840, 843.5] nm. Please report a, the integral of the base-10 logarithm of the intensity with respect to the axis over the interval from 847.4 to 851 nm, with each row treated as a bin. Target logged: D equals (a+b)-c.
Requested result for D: -4.4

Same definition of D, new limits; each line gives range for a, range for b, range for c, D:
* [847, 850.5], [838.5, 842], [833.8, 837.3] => -4.6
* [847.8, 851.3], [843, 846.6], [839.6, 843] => -4.5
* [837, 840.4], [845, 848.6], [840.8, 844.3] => -5.0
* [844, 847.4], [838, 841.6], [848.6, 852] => -5.7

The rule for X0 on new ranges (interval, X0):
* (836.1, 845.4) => 845.247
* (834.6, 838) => 835.571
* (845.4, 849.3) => 847.976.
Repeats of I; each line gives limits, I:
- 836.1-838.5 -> -11.3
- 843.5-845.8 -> -12.6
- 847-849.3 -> -14.1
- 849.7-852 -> -15.3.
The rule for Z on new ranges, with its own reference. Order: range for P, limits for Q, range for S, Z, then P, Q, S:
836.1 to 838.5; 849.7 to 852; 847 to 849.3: 0.844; 6.15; 1.04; 6.07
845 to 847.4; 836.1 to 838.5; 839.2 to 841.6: 0.866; 5.92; 1.03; 6.02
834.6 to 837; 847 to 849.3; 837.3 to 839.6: 0.762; 6.88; 1.01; 6.01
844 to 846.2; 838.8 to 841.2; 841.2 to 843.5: 0.834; 5.88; 1.01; 5.74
